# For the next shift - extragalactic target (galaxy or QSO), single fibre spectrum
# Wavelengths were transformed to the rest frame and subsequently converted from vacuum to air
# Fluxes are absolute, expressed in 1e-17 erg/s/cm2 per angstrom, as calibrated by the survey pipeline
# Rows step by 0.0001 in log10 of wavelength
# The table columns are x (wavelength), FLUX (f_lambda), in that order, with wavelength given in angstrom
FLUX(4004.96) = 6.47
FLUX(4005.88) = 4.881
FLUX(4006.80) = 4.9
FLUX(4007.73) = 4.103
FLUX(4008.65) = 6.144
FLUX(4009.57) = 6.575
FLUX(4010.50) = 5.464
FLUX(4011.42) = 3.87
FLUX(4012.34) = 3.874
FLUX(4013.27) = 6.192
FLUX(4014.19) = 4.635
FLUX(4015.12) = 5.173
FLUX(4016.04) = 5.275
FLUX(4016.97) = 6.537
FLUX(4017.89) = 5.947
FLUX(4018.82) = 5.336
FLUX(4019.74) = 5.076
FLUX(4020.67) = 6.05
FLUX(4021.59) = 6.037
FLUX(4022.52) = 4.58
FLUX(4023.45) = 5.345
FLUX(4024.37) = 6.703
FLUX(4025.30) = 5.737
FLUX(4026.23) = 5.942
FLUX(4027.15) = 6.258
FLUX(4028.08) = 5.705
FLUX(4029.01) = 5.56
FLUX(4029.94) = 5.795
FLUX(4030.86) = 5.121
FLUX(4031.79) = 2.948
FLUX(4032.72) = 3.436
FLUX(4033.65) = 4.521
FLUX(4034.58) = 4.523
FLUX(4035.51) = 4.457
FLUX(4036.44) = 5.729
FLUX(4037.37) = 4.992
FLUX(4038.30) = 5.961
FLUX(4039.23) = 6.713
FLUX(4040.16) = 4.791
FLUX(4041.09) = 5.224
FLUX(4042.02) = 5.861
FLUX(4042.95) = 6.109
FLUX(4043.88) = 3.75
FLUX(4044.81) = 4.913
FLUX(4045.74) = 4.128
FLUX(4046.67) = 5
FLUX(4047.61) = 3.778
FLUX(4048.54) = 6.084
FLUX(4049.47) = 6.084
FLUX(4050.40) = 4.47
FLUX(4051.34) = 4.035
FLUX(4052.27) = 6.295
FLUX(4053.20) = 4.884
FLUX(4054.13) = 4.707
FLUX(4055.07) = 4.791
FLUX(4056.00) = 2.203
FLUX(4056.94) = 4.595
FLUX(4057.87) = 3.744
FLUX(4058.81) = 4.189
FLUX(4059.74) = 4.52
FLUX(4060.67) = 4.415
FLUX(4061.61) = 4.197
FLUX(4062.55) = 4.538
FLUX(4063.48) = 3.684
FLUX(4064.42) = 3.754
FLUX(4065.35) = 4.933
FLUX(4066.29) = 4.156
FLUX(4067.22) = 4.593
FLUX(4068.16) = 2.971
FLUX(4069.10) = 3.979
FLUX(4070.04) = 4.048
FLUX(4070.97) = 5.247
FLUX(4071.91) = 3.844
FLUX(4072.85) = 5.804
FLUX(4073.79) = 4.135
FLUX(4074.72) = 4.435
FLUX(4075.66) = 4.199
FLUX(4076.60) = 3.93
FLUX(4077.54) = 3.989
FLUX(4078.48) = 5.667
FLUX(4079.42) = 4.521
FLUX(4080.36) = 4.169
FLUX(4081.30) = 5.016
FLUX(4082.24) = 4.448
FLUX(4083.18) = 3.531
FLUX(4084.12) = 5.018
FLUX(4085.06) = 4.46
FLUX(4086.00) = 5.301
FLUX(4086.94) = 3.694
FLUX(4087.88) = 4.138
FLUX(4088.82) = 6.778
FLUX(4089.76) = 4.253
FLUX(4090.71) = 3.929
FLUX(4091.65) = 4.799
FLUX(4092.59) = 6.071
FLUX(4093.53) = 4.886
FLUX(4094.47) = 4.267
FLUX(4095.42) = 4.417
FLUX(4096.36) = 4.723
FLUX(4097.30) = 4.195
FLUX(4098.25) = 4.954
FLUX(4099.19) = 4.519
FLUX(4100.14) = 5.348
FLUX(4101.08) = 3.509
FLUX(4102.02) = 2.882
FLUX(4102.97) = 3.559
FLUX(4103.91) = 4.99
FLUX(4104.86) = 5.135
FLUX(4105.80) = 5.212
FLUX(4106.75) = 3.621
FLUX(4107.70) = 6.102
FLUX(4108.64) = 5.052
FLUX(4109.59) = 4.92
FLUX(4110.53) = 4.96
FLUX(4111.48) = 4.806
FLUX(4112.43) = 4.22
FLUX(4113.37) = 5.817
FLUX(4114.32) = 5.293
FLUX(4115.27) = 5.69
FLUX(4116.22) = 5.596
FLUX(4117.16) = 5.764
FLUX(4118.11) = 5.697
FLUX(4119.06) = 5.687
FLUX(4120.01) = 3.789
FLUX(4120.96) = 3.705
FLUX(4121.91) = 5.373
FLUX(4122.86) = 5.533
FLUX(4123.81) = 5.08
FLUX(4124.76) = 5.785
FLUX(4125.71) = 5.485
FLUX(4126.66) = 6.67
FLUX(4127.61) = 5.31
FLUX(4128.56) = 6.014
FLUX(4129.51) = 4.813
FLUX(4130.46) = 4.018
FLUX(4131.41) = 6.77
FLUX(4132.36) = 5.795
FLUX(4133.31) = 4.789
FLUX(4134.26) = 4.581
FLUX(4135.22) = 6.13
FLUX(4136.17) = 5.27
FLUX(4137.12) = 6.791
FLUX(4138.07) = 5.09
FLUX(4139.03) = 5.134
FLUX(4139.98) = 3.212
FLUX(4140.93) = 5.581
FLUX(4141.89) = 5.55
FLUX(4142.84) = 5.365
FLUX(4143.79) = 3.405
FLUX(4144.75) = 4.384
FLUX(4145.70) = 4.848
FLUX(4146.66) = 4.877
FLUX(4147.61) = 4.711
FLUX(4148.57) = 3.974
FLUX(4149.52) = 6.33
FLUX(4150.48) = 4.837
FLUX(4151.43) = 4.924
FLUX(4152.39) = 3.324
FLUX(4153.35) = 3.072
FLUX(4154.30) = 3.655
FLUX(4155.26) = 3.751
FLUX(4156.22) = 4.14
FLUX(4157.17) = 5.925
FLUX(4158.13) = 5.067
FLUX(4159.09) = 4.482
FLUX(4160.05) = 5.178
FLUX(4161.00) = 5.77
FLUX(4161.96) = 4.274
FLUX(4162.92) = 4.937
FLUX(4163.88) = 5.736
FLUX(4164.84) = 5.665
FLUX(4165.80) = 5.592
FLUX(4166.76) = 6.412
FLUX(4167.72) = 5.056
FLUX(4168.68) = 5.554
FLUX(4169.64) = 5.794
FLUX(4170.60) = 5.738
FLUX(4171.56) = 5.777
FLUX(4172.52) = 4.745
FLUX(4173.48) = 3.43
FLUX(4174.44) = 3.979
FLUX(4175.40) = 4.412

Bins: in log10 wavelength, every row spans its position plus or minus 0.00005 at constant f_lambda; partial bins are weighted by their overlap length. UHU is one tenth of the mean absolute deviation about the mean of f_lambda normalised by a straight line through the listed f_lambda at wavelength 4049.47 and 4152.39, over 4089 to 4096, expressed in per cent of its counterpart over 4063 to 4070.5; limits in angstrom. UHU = 13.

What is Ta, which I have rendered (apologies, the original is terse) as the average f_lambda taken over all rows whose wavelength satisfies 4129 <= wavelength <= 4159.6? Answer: 4.83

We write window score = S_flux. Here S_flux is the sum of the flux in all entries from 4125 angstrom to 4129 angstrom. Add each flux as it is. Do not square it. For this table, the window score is 23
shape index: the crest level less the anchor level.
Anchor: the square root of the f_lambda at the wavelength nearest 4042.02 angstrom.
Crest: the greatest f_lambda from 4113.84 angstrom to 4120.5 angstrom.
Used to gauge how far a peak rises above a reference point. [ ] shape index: 3.34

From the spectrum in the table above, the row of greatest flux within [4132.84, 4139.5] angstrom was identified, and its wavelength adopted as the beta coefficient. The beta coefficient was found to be 4137.12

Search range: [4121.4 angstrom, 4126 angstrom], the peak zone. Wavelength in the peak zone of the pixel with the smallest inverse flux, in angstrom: 4124.76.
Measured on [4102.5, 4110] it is 4107.70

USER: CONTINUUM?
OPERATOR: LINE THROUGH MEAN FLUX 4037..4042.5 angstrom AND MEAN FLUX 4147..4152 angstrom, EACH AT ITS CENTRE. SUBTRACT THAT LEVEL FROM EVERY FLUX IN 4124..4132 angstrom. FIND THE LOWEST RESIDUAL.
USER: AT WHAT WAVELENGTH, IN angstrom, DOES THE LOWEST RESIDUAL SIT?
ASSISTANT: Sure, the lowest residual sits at 4130.46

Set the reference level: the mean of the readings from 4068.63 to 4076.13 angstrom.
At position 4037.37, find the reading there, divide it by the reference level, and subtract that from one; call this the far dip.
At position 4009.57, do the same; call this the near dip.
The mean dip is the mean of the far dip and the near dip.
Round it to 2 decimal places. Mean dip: -0.30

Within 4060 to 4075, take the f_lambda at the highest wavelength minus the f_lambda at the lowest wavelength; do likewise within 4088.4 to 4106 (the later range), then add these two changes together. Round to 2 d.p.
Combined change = -1.55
